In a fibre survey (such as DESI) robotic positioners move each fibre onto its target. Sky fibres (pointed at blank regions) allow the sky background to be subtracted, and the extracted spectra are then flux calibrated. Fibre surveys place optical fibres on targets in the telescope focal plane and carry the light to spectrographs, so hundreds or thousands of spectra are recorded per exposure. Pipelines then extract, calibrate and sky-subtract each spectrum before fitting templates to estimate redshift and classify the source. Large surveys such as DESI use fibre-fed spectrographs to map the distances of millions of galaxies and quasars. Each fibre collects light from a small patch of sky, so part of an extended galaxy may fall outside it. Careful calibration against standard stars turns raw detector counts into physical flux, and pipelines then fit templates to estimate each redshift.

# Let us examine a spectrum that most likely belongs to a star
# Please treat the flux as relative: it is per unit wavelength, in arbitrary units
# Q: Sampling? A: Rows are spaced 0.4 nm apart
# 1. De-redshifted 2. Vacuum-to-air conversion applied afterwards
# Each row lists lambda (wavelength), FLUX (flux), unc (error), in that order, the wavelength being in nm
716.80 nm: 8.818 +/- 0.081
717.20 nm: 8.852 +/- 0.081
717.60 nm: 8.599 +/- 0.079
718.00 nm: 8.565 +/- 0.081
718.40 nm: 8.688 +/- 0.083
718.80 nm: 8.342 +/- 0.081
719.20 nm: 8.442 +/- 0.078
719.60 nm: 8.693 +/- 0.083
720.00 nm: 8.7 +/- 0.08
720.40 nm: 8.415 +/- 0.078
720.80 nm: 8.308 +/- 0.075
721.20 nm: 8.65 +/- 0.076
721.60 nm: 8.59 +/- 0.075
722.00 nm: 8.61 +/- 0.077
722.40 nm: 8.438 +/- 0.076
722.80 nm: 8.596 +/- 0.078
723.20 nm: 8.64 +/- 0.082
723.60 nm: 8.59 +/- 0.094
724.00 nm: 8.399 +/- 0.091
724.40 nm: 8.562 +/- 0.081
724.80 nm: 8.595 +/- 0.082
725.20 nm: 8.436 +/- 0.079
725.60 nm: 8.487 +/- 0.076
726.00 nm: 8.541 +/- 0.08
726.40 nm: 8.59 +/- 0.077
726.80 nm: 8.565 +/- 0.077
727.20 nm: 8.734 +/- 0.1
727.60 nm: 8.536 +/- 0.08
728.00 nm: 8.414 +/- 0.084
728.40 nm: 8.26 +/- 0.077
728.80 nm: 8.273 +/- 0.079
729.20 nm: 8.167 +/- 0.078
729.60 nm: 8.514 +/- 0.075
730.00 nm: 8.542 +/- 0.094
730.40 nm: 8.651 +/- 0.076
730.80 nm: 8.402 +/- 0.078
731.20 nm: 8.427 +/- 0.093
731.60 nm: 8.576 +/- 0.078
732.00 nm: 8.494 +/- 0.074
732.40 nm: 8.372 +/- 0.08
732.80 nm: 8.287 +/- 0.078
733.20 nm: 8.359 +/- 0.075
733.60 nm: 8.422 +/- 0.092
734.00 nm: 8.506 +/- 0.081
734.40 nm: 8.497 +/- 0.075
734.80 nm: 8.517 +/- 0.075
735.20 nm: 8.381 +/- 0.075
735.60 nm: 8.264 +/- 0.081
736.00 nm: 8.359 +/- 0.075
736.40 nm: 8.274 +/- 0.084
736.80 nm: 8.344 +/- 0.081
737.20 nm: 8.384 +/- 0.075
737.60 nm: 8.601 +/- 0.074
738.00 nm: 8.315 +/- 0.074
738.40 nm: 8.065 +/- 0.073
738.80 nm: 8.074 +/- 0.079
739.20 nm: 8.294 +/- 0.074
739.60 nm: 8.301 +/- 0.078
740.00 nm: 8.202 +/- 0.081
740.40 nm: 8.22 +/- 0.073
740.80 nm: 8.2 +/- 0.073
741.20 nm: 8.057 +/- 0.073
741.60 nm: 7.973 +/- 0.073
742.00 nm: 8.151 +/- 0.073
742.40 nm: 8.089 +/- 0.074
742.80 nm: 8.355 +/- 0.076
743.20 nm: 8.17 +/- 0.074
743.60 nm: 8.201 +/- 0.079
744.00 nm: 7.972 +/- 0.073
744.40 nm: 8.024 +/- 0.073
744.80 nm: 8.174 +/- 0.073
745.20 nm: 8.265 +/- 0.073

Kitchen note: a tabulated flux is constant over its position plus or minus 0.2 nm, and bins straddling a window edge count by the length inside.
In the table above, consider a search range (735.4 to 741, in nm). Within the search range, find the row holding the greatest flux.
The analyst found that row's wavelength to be 737.60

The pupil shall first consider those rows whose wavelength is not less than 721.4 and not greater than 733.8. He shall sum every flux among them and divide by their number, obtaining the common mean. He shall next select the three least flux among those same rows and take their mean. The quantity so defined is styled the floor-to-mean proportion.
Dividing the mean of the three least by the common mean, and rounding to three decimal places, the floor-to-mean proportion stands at 0.970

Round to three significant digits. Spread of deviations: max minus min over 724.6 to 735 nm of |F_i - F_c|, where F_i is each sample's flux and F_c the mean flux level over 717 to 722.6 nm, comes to 0.395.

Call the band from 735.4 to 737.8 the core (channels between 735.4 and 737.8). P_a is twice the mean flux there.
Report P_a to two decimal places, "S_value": 16.74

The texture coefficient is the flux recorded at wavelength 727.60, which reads 8.536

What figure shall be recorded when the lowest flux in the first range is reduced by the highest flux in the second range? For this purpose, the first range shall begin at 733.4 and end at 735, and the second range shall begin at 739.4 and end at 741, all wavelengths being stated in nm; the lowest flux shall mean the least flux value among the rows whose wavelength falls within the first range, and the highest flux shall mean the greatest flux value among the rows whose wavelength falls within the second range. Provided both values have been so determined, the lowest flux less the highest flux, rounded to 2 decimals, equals 0.12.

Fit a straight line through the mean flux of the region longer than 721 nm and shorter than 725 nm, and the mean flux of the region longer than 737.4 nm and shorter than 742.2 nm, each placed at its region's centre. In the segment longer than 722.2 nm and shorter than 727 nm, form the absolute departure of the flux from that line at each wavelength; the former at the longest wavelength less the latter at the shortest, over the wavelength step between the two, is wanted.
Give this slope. -0.014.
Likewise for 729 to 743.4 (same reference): -0.016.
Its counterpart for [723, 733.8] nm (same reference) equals 0.001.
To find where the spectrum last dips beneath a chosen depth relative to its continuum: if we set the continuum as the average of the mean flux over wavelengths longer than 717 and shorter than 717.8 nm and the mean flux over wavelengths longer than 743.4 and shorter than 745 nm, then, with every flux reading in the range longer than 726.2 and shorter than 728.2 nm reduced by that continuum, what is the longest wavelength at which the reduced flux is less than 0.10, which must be 728.00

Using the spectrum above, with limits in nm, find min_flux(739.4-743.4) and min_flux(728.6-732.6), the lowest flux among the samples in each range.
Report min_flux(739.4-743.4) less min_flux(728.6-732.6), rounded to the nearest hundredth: -0.19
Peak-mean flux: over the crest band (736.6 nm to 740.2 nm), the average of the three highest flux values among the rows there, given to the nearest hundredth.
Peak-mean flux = 8.44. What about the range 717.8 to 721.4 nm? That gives 8.69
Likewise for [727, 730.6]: 8.64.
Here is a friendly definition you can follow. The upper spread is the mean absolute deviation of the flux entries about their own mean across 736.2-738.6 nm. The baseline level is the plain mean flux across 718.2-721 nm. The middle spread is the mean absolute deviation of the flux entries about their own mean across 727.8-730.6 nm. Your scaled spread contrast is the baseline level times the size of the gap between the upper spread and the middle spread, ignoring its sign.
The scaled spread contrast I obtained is 0.3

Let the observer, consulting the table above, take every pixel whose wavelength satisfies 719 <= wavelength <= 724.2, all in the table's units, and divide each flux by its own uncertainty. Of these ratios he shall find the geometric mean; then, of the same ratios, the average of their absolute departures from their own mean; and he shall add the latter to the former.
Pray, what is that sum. 112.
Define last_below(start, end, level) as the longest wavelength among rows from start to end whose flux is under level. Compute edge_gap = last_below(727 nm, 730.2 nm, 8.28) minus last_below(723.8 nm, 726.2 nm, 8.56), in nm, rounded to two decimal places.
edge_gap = 3.20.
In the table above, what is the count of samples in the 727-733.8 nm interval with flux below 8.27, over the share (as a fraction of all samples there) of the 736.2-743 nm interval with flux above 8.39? 34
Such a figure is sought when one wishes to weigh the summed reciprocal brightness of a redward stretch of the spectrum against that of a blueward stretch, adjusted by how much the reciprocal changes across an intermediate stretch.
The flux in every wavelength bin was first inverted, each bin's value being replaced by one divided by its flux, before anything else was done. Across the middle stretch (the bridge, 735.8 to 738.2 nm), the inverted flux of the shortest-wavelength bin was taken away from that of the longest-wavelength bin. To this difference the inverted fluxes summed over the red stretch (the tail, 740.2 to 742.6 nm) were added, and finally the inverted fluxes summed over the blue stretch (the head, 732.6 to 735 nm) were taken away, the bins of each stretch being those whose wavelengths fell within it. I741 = 0.028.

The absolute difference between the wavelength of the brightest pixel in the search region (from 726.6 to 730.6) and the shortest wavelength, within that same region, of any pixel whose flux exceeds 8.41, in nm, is 0.40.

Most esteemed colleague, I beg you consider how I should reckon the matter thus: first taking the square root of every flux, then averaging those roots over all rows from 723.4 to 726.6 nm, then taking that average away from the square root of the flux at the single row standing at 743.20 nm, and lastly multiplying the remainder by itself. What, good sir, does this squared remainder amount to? 0.0038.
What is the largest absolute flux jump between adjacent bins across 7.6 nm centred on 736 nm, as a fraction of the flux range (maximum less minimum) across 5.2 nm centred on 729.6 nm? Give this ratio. 0.50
